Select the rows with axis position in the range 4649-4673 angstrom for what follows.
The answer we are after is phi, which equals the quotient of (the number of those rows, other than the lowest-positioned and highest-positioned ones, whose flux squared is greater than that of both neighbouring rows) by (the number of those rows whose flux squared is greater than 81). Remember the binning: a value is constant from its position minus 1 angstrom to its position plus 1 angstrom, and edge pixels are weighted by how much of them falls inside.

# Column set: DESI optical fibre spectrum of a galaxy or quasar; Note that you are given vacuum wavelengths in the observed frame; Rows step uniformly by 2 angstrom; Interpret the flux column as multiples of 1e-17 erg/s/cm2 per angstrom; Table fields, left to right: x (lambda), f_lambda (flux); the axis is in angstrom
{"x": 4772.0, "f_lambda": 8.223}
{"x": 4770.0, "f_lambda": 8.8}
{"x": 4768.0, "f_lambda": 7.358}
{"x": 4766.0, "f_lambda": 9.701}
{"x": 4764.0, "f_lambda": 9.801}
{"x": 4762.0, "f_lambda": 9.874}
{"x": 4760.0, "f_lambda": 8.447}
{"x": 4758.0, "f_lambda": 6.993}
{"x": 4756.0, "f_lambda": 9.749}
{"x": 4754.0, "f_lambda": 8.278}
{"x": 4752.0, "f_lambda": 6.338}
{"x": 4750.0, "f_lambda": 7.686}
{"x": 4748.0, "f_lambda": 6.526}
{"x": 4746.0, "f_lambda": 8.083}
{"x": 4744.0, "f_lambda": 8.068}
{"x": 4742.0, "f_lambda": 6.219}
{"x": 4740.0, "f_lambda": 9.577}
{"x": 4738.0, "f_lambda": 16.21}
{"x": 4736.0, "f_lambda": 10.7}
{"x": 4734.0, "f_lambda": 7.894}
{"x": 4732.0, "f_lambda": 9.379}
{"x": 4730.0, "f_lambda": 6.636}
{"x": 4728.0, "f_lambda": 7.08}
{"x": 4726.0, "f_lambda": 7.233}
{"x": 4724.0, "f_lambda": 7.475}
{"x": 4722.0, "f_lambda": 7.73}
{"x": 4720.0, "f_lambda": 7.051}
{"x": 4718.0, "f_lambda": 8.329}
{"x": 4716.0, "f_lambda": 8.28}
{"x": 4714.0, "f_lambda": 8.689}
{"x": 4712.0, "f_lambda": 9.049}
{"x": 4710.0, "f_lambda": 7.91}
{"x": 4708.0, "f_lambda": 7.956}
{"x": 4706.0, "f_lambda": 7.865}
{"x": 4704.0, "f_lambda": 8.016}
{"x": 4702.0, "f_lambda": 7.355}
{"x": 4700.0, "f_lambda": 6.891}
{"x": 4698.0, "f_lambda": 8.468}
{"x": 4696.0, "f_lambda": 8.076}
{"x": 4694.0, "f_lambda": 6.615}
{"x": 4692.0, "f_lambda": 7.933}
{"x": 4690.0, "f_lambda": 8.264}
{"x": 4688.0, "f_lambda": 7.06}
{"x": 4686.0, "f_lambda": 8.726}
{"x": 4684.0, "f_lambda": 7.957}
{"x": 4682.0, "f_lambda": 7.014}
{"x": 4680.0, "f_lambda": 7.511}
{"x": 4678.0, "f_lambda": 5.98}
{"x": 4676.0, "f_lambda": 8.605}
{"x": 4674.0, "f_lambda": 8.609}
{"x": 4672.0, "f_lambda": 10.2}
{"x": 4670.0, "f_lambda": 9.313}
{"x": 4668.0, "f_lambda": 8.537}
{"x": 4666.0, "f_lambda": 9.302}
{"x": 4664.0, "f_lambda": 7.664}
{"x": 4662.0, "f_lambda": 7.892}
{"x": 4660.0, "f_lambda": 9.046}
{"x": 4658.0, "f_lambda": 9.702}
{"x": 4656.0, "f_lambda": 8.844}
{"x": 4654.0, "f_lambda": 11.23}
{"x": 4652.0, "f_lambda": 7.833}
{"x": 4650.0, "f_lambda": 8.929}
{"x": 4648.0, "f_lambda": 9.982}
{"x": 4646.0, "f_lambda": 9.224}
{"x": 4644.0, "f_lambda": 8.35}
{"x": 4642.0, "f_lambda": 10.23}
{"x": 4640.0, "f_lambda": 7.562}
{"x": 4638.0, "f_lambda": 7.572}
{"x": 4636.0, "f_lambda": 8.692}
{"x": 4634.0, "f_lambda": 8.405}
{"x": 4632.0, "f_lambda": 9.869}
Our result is 0.50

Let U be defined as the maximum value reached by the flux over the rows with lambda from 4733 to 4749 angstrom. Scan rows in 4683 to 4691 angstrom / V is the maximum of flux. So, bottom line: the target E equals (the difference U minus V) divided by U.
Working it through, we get 0.46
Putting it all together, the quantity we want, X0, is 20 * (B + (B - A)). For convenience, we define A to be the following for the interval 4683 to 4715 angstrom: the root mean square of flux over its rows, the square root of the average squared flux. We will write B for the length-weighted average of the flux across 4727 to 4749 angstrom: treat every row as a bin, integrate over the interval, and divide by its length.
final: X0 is 191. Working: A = 7.95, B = 8.8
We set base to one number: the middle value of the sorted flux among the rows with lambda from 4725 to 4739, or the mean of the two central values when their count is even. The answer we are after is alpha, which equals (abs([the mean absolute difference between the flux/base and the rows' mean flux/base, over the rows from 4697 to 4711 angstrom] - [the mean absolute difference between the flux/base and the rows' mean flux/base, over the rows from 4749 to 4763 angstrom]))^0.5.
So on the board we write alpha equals 0.29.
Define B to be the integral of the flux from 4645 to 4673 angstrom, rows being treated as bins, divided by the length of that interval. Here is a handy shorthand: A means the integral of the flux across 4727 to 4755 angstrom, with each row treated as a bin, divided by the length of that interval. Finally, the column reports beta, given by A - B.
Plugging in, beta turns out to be -0.6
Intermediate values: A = 8.5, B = 9.1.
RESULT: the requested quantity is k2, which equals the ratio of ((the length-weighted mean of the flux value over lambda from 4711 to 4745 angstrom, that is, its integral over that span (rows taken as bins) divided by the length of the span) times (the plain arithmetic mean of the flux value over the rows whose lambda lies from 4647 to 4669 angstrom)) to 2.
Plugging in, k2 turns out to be 39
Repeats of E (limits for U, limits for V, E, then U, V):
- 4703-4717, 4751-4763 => -0.09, 9.049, 9.874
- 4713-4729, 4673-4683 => 0.01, 8.689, 8.609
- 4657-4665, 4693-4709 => 0.13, 9.702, 8.468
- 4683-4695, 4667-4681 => -0.17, 8.726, 10.2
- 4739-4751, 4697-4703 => 0.12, 9.577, 8.468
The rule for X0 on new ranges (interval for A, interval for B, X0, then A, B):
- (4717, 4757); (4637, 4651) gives 182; 8.59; 8.8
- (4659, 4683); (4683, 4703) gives 142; 8.38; 7.7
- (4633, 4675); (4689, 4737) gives 139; 8.96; 8.0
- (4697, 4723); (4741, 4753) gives 126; 7.99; 7.2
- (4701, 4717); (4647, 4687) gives 183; 8.15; 8.6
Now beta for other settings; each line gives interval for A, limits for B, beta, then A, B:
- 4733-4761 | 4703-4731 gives 0.8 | 8.6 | 7.8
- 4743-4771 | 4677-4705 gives 0.7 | 8.3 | 7.6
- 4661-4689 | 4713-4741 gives -0.6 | 8.2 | 8.7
